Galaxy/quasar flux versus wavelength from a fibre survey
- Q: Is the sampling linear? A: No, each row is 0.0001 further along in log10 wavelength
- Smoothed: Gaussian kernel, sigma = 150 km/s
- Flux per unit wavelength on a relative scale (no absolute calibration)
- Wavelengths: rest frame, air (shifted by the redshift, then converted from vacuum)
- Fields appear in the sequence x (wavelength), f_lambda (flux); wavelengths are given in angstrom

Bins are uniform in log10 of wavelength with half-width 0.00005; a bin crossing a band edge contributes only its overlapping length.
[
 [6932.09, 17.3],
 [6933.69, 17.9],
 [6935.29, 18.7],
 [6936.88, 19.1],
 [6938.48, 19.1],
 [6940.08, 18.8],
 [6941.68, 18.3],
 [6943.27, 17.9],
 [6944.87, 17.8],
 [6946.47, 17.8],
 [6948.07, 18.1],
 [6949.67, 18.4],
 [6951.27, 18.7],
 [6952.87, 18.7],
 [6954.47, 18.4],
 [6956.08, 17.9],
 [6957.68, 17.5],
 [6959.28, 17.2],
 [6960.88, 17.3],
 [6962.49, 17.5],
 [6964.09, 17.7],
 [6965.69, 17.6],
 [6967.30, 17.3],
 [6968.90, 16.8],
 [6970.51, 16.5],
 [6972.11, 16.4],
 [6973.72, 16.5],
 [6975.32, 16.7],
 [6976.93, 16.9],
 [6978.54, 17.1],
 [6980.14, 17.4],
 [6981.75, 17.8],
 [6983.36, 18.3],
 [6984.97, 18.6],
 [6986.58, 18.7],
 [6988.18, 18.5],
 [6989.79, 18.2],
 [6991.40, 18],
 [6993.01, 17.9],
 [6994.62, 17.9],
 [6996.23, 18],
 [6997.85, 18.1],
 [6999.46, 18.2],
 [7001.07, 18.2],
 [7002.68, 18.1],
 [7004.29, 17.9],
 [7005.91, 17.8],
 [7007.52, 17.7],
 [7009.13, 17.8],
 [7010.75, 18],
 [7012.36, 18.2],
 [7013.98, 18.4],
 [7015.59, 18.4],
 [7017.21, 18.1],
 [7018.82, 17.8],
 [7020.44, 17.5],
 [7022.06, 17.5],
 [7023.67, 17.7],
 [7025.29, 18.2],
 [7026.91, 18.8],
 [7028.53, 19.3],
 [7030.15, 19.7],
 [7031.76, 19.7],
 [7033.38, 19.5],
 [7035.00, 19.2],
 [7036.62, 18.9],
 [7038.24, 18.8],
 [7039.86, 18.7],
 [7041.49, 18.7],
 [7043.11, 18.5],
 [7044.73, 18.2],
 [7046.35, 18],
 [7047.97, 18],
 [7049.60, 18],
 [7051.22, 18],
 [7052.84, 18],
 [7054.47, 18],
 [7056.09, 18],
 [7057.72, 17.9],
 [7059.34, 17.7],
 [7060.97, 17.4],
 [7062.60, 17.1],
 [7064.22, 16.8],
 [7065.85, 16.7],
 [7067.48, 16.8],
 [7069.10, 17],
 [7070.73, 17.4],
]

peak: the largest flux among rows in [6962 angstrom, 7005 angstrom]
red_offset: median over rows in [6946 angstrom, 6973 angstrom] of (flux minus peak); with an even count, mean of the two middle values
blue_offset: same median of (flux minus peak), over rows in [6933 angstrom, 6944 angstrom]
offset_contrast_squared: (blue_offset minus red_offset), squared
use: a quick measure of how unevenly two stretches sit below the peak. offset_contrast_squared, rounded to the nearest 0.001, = 1.210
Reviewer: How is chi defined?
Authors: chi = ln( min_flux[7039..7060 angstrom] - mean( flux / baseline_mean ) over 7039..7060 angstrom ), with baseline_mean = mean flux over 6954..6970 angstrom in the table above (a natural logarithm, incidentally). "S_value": 2.81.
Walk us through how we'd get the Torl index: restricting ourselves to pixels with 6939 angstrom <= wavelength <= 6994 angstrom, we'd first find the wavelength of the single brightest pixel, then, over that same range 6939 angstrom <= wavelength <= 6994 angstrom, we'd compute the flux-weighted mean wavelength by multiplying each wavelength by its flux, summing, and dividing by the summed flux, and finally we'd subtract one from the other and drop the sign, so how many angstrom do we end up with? 26.3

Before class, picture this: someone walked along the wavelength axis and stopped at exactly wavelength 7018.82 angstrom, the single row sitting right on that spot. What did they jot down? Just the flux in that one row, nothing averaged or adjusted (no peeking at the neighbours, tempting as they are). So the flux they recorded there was 17.8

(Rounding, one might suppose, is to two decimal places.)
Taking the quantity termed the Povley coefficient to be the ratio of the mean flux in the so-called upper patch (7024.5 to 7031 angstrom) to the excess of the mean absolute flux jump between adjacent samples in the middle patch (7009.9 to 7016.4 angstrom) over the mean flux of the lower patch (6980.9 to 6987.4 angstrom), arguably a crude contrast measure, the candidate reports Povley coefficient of -1.04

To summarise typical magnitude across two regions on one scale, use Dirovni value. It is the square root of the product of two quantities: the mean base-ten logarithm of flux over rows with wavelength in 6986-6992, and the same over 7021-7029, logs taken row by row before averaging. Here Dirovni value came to 1.263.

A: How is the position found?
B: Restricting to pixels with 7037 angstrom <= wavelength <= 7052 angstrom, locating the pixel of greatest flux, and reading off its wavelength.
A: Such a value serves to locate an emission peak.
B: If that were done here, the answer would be 7038.24 angstrom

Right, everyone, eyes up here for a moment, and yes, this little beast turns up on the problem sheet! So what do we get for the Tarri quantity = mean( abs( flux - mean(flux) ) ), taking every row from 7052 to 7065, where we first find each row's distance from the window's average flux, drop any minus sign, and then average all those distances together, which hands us 0.38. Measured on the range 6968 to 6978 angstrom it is 0.17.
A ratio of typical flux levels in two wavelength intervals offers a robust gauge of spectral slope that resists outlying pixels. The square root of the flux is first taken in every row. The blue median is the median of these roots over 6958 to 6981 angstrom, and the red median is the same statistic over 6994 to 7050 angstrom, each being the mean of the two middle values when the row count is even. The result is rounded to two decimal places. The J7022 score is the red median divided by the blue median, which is 1.03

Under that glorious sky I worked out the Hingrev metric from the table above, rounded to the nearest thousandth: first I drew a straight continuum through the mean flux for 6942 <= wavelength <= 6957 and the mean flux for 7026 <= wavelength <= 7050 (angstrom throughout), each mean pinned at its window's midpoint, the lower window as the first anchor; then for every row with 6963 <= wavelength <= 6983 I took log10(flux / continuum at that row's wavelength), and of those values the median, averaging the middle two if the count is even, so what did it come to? -0.034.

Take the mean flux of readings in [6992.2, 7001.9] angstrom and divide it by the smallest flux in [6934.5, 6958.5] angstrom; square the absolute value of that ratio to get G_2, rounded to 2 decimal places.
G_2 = 1.06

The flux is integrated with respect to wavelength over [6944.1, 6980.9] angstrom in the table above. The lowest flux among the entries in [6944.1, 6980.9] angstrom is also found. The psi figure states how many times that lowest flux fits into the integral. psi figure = 39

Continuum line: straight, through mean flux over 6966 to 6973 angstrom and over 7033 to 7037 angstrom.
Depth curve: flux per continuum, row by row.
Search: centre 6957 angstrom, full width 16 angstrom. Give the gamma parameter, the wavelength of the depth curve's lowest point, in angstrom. 6959.28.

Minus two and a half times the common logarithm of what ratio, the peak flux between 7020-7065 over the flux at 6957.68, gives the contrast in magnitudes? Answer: -0.13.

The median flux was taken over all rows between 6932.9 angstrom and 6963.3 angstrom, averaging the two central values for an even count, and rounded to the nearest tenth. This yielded 18.1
